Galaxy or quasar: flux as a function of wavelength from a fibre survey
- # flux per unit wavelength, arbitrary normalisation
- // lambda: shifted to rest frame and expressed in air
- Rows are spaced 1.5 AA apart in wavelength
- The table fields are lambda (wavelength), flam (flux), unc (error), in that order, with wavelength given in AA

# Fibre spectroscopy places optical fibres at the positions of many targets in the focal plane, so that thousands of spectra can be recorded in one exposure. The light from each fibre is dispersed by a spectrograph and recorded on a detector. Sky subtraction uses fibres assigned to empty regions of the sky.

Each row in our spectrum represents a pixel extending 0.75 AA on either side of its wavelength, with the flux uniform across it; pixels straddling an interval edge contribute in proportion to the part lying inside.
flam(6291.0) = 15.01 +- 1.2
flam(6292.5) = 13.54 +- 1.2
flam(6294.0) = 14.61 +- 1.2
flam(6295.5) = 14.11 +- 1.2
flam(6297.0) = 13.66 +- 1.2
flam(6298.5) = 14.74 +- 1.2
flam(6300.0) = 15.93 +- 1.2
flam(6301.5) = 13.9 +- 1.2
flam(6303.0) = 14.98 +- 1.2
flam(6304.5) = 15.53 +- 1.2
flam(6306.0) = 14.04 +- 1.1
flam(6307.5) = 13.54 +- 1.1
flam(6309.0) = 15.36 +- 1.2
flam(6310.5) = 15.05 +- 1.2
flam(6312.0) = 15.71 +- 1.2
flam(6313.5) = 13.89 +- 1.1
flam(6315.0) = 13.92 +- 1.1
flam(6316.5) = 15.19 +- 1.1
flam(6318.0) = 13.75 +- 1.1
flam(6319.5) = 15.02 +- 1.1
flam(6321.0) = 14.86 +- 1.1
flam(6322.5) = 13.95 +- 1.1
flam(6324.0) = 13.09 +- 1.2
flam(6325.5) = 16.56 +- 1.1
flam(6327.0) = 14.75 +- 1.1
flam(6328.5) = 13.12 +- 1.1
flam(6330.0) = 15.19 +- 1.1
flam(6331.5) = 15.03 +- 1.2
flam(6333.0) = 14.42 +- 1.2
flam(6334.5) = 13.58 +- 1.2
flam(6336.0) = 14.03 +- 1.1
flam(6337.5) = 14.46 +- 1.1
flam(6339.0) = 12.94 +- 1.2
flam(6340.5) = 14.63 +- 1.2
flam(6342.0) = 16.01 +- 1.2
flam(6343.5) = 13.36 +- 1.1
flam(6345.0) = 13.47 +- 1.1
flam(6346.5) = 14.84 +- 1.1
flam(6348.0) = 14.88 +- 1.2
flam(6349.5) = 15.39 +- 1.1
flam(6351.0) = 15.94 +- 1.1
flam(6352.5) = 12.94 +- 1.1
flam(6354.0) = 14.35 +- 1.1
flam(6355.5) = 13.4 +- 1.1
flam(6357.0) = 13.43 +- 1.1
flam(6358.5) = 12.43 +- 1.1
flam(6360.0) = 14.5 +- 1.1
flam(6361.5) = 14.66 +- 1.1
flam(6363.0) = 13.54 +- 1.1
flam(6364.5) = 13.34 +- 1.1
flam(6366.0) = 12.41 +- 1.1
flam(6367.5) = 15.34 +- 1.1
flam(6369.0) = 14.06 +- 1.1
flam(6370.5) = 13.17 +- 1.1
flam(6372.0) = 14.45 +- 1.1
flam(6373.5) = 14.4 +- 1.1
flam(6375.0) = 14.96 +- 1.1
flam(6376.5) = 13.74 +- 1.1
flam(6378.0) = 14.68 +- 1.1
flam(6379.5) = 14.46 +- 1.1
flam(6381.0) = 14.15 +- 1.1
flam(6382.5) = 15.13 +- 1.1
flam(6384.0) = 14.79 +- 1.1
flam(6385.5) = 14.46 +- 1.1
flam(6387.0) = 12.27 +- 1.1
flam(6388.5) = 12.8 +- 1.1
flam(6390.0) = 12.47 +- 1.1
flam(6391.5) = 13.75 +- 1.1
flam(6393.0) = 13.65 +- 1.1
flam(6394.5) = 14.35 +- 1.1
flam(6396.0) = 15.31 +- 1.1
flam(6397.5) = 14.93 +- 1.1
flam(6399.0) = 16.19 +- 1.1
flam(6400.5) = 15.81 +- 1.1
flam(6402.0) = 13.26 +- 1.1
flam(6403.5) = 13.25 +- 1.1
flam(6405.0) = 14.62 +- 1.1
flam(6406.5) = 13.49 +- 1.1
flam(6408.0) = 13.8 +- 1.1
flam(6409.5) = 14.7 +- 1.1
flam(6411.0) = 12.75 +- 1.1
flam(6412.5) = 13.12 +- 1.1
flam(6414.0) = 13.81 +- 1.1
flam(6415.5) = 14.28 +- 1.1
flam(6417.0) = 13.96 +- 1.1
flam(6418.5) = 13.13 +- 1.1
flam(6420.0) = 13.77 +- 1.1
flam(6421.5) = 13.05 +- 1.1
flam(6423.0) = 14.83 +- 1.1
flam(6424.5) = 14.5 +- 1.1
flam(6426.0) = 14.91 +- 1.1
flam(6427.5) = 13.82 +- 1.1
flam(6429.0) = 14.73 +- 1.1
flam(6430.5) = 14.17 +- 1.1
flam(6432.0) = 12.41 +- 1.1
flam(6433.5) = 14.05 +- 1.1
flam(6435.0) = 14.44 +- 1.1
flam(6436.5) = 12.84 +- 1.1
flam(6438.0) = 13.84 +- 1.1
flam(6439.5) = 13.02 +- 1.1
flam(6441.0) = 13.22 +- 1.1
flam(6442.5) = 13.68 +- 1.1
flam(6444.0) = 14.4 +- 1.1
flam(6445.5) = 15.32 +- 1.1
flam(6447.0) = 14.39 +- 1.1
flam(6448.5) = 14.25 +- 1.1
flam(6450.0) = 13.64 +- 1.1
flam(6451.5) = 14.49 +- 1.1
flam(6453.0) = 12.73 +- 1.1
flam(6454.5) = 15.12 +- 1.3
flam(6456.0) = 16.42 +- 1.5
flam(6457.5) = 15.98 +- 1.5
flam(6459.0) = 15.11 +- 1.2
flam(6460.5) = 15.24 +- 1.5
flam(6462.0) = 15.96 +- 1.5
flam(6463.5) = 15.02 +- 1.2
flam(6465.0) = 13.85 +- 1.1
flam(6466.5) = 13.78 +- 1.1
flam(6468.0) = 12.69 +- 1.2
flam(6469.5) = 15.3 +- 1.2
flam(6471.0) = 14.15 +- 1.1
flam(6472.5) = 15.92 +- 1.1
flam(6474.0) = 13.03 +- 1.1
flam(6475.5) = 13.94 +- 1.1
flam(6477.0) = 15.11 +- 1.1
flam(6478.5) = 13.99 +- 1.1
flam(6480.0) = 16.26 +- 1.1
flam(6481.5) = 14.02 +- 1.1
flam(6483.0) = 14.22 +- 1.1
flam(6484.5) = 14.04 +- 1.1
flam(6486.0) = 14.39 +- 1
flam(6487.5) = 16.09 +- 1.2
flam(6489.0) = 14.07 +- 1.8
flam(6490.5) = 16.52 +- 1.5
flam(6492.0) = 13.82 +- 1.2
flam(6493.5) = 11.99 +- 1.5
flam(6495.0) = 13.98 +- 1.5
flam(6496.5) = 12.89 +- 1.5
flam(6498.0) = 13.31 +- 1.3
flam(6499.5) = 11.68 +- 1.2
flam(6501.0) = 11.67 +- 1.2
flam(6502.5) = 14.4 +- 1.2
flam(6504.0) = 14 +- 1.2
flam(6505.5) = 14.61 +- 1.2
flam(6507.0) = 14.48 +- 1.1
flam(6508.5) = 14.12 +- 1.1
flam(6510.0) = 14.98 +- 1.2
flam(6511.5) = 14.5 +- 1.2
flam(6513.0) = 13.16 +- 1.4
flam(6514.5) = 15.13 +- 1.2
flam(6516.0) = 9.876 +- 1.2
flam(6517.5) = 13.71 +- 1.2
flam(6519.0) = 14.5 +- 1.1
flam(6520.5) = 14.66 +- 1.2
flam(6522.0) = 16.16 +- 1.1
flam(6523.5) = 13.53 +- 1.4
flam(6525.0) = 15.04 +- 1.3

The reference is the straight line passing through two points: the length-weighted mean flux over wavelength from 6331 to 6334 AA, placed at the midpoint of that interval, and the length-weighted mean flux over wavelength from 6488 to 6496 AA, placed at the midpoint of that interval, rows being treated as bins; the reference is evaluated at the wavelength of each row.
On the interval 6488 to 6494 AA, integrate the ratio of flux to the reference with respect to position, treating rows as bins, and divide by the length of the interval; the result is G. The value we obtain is 1.01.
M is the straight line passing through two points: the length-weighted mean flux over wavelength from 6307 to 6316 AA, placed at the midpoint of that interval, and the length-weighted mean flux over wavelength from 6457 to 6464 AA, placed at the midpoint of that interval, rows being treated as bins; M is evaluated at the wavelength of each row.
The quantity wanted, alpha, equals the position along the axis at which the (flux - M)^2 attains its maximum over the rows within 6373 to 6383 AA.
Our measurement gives 6376.5 AA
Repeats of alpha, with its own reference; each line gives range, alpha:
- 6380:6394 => 6387.0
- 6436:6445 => 6436.5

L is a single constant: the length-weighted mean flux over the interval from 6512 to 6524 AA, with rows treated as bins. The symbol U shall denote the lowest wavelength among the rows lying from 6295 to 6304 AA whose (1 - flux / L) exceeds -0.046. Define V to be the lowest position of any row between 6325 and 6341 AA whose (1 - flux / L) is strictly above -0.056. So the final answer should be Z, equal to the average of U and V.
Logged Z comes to 6312.0 AA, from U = 6295.5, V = 6328.5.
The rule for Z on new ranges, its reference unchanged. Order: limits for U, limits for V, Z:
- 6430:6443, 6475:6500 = 6453.0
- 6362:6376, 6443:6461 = 6403.5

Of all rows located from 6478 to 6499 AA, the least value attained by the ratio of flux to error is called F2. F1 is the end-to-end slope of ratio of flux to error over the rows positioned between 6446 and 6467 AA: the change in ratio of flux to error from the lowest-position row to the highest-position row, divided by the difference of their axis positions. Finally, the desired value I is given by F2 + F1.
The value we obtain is 7.8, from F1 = -0.03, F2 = 7.8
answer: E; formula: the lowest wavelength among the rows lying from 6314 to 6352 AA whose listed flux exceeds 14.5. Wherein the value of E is 6316.5 AA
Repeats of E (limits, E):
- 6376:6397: 6378.0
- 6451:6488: 6454.5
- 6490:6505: 6490.5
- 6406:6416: 6409.5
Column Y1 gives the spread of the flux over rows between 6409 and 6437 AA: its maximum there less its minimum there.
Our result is 2.5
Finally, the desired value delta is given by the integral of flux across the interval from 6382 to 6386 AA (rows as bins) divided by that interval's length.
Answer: 14.8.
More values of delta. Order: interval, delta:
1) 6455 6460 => 15.8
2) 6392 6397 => 14.4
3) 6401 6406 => 13.8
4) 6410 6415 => 13.4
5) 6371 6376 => 14.5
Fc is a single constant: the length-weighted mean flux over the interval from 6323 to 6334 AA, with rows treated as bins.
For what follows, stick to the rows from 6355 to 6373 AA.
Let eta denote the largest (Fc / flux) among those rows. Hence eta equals 1.17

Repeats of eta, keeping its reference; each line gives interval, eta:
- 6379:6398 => 1.19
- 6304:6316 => 1.08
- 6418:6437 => 1.17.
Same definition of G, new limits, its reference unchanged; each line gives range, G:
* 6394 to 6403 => 1.04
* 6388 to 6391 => 0.88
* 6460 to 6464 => 1.09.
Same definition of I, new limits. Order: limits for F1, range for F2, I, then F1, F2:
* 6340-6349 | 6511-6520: 8.3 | 0.03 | 8.2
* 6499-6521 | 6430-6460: 10.8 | 0.12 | 10.7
